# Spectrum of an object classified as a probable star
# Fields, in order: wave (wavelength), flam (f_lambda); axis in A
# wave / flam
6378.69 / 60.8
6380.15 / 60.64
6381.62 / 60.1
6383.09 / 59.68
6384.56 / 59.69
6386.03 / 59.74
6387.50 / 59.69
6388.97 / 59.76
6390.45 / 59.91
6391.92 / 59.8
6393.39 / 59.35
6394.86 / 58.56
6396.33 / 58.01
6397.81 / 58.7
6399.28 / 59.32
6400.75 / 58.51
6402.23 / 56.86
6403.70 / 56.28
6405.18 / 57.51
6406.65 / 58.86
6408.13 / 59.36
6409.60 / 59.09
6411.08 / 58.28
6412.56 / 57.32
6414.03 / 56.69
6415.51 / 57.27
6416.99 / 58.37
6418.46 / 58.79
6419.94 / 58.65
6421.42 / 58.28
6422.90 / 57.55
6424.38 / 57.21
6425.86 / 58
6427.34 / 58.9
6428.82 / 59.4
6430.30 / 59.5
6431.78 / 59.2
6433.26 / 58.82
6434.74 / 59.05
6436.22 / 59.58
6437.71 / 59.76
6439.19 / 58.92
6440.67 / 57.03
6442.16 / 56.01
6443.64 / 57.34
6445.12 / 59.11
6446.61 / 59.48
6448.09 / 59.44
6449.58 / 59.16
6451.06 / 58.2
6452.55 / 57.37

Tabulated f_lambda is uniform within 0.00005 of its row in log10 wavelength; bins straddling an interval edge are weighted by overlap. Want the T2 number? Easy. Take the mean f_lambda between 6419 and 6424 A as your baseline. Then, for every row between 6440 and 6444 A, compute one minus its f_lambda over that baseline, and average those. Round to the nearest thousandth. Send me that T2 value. 0.023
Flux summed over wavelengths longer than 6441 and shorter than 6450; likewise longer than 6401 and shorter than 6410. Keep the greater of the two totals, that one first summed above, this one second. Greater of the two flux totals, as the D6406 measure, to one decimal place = 350.5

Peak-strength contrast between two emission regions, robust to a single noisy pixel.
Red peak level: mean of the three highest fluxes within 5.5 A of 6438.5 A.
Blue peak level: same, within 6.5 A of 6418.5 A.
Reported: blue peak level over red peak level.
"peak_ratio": 0.99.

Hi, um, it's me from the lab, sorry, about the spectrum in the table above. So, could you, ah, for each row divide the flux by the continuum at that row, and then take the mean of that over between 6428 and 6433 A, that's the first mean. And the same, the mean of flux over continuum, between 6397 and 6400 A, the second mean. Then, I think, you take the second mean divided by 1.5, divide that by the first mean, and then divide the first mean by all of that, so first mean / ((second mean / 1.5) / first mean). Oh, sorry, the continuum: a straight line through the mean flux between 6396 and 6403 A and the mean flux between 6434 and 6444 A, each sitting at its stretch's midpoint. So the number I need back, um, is 1.54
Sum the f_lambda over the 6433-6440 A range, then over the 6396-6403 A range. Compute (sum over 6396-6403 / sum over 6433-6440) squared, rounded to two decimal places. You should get 0.97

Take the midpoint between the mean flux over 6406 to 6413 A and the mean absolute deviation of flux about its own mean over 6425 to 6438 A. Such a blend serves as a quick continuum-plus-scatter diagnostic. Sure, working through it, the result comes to 29.49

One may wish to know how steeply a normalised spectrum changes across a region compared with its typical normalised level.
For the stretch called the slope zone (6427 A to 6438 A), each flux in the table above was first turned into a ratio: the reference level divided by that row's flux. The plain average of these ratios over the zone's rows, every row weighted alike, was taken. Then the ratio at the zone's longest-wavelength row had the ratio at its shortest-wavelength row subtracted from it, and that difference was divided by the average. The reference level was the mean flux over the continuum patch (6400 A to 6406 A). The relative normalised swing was -0.014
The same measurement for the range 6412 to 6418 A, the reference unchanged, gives -0.018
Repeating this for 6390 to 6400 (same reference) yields 0.010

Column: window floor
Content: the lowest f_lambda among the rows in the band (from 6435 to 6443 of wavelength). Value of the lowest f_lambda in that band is 56.01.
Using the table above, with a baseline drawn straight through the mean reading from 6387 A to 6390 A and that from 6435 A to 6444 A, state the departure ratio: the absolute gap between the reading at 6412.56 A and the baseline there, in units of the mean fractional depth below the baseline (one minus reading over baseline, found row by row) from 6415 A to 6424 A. 160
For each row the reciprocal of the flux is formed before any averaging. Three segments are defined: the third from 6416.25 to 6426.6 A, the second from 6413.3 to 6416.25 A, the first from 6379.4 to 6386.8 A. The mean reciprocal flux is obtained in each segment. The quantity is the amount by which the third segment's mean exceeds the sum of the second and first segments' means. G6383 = -0.0170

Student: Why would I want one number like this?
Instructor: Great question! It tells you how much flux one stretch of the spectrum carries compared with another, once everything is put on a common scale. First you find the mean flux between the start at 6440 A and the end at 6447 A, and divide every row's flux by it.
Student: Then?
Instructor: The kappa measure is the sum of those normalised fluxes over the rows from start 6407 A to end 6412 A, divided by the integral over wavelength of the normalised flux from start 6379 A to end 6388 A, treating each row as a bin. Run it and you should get 0.33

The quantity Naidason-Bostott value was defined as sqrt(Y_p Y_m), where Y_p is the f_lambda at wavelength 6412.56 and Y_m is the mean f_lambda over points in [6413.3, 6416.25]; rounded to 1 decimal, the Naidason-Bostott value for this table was 57.1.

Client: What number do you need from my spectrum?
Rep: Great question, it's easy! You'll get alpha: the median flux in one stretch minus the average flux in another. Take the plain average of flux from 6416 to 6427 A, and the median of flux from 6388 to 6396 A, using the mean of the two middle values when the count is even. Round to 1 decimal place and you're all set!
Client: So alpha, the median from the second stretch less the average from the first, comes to 1.6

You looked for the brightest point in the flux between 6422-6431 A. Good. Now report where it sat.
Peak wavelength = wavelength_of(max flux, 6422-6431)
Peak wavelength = 6430.30 A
